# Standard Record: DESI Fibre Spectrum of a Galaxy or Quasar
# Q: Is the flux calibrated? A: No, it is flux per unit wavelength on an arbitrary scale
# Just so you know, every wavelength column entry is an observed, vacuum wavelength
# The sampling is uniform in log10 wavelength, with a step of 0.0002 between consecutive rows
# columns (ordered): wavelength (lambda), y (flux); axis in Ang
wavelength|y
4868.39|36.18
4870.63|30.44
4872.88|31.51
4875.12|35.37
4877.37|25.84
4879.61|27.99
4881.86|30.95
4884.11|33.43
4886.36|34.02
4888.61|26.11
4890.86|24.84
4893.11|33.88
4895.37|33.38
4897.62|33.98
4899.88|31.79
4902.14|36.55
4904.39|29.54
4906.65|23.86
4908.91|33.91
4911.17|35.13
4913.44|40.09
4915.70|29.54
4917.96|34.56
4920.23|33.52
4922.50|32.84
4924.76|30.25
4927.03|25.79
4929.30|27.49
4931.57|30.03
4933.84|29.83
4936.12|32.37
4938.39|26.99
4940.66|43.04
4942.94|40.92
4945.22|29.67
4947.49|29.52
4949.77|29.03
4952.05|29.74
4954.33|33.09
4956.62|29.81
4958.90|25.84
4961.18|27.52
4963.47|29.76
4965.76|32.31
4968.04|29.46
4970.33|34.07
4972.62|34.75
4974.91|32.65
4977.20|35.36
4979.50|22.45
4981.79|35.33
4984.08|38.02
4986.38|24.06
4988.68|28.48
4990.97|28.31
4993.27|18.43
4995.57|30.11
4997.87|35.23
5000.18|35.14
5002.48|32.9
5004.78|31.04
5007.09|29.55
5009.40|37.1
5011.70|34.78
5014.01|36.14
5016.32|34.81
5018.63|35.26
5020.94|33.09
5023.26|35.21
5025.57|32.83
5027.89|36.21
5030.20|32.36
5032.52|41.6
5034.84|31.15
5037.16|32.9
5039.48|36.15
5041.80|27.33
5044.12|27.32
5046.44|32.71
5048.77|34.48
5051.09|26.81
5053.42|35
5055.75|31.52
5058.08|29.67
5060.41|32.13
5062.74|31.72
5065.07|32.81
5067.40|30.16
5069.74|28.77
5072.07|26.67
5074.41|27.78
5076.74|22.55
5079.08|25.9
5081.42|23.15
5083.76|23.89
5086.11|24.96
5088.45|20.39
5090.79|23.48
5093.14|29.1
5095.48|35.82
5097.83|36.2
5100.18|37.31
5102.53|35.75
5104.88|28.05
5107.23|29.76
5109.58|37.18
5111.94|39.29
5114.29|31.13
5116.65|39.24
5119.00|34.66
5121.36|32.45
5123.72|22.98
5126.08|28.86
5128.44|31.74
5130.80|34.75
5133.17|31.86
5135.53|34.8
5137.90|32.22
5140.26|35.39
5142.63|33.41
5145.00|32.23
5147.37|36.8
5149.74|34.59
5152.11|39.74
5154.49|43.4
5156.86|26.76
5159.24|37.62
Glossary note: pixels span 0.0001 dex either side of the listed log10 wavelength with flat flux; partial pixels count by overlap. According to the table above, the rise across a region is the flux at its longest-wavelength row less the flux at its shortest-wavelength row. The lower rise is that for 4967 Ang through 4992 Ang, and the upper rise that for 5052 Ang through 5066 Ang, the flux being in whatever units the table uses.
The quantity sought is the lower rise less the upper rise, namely 1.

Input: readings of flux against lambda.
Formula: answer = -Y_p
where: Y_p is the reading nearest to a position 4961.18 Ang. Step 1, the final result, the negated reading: -27.5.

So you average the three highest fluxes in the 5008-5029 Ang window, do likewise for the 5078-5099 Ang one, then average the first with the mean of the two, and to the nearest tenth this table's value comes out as 35.8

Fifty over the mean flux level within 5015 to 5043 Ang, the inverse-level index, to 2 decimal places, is 1.47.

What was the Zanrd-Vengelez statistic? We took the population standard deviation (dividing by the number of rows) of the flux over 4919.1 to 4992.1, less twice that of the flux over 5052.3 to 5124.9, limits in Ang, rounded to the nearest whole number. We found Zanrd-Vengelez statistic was -6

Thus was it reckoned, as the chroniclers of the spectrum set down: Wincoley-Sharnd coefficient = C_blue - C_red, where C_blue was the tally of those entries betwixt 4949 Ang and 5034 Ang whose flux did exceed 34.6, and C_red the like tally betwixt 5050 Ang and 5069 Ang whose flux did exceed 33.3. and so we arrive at 13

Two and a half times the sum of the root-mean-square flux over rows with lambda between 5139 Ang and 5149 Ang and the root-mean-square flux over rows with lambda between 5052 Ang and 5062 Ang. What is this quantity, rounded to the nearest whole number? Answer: 167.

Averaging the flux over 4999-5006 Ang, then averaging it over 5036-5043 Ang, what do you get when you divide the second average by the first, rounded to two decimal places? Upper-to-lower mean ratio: 0.97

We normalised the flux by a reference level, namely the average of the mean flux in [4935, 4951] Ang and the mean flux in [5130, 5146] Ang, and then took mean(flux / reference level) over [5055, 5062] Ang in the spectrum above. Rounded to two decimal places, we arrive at 0.93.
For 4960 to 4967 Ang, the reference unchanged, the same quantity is 0.90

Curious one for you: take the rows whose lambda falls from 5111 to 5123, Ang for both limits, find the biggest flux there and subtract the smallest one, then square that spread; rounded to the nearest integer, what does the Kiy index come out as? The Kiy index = 67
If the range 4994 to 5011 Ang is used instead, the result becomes 57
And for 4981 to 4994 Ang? 384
